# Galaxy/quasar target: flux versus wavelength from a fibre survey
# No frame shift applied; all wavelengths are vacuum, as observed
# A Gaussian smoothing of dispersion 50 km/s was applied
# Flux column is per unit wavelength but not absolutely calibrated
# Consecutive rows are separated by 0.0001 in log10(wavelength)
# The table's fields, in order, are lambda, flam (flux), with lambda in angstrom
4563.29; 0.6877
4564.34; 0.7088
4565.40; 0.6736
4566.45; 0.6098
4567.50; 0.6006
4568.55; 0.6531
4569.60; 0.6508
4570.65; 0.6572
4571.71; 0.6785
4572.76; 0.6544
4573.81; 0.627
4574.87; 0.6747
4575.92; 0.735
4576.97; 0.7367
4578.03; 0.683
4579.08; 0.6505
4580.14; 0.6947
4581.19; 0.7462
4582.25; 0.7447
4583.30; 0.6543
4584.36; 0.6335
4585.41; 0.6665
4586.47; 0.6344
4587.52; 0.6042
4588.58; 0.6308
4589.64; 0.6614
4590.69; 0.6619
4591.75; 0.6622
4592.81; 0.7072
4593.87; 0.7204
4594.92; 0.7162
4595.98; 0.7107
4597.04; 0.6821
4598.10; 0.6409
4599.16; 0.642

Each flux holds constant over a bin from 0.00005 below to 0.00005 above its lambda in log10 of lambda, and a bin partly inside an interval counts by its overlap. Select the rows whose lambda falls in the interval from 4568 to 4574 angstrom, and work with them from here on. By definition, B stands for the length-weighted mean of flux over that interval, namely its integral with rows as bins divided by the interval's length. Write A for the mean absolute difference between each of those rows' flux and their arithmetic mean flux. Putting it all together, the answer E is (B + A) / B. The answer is 1.02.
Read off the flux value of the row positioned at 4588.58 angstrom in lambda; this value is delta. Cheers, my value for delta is 0.6308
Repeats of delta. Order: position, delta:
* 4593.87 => 0.7204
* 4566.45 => 0.6098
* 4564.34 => 0.7088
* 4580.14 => 0.6947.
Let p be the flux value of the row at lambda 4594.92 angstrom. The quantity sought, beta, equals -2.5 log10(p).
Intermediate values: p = 0.7162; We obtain 0.362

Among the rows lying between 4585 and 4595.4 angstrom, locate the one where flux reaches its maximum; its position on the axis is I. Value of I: 4593.87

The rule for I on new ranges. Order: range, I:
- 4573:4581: 4576.97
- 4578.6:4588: 4581.19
